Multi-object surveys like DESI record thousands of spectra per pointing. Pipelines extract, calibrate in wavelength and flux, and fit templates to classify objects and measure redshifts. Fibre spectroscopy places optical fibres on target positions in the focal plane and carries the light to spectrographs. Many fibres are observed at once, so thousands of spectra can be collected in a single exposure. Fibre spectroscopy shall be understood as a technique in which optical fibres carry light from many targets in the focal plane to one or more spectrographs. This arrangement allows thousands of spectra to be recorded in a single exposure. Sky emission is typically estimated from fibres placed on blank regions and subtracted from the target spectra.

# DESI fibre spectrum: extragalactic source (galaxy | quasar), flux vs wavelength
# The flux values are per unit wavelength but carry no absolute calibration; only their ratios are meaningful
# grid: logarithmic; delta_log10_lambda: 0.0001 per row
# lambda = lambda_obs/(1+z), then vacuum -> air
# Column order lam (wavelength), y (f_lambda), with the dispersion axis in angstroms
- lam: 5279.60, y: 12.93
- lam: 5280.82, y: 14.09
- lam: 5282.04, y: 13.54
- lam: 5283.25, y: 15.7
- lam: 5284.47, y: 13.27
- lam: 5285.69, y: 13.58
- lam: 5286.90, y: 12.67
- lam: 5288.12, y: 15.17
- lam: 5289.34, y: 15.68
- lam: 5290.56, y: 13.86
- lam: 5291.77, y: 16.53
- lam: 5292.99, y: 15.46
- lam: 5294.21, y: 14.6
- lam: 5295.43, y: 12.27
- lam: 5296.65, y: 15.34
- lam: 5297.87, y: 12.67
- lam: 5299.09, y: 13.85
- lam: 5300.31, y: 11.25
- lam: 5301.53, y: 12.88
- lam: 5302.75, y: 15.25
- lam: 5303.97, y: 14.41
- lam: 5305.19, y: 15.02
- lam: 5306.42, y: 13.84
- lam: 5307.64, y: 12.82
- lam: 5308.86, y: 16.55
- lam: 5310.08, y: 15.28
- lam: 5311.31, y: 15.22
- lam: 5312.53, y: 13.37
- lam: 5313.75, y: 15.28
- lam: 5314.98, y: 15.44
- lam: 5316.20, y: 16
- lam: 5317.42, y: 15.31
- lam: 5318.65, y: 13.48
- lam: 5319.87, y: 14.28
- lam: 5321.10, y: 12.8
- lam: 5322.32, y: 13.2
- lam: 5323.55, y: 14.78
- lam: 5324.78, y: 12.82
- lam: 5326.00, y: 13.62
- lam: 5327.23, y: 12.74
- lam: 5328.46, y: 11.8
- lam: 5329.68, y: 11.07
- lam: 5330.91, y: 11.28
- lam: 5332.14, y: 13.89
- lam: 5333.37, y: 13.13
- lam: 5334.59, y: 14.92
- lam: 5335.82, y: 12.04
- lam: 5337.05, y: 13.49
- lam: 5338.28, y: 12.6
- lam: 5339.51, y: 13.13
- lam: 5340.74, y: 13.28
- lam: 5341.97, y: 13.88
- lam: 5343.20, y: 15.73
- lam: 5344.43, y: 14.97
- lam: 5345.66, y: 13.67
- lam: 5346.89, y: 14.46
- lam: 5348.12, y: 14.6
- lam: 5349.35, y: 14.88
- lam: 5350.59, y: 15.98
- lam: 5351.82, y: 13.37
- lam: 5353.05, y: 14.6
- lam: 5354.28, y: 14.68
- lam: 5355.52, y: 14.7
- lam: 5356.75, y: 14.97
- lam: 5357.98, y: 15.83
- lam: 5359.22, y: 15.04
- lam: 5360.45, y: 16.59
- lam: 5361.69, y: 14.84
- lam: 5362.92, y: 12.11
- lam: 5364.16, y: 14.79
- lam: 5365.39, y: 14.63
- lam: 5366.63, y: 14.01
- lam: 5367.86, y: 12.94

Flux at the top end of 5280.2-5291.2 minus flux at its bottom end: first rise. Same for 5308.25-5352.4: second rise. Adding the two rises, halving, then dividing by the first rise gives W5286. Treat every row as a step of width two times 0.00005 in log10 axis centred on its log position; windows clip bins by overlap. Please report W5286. 7.4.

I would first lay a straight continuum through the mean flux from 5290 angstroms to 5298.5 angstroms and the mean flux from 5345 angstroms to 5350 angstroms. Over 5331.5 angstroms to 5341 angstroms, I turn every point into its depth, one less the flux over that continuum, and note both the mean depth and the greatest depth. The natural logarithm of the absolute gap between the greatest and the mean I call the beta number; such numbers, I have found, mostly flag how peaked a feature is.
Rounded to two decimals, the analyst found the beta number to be -2.43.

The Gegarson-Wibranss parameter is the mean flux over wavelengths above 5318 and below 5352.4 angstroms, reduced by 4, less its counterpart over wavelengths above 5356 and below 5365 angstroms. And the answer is -5.31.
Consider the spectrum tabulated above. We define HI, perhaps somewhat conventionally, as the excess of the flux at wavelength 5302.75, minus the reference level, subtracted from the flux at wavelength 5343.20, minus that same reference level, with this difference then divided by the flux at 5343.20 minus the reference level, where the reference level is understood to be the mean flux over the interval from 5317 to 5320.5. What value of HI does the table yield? 0.3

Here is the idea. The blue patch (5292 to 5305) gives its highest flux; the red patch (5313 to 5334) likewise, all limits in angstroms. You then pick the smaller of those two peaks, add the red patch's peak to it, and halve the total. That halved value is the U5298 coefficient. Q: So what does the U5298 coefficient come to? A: 15.7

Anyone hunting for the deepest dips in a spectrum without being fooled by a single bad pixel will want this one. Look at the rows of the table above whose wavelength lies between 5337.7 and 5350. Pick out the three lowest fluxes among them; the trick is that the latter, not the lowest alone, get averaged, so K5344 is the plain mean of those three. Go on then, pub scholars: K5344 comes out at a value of 13.0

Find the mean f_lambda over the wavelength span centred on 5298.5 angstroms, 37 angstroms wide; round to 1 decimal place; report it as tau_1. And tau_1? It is 14.4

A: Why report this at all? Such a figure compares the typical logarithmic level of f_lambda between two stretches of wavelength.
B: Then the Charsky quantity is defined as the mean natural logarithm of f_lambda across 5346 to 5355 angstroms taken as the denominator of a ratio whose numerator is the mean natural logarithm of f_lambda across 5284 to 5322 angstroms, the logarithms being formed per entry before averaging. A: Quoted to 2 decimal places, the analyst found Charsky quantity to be 0.99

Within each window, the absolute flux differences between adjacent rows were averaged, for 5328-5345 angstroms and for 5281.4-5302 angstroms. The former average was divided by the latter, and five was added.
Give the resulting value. 5.7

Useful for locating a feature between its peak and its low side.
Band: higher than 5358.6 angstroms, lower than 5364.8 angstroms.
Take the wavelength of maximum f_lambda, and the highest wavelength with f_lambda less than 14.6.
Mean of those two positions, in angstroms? 5361.7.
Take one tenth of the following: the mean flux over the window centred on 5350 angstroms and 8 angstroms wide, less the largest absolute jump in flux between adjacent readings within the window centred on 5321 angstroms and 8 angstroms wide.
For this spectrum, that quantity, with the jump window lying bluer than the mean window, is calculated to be 1.27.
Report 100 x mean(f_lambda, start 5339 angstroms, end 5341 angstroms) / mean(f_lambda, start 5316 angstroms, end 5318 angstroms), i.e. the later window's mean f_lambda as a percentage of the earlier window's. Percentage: 84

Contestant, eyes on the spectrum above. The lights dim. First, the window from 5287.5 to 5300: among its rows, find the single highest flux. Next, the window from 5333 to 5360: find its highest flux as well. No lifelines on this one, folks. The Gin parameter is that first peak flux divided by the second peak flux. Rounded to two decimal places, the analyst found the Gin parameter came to 1.03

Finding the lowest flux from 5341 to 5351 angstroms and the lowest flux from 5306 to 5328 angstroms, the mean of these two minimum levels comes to 13.2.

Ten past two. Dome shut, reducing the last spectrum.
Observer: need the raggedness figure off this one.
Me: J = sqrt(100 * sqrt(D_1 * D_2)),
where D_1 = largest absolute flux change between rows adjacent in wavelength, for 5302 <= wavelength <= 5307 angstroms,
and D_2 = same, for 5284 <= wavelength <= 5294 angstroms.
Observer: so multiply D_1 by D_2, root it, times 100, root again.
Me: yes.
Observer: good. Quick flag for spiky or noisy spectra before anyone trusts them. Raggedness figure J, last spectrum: 13.3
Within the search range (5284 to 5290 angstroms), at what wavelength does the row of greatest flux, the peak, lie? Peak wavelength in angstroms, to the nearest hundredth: 5289.34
